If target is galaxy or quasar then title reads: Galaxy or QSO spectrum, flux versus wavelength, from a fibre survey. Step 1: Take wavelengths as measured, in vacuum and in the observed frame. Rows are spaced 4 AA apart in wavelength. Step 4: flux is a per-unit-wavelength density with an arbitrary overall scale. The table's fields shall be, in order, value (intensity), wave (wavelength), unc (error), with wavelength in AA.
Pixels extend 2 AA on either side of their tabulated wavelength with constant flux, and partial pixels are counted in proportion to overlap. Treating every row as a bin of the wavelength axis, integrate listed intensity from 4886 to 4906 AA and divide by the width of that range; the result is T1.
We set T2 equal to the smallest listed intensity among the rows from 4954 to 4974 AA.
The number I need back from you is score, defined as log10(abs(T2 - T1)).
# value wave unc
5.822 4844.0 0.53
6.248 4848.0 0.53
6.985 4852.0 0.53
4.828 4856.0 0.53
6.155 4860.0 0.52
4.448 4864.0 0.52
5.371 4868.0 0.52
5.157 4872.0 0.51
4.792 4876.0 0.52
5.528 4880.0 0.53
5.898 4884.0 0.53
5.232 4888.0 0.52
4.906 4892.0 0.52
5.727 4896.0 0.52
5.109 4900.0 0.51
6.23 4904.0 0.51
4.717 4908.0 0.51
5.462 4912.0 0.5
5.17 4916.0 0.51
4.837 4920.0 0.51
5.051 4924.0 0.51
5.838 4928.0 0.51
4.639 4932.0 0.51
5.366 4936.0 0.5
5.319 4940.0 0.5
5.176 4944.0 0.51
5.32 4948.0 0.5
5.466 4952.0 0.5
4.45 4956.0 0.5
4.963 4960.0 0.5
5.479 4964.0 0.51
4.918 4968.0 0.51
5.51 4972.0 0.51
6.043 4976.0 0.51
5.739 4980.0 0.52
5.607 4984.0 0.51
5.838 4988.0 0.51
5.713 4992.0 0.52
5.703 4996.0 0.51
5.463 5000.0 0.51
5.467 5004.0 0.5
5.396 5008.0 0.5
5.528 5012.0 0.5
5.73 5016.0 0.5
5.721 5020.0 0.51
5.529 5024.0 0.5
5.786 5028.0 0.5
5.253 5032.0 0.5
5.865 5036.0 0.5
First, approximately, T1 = 5.44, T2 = 4.45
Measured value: 0.00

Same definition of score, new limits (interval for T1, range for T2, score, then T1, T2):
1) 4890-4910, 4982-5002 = -0.90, 5.34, 5.463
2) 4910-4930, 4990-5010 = -0.91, 5.27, 5.396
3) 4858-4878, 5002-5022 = -0.67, 5.18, 5.396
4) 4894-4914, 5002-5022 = -1.28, 5.45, 5.396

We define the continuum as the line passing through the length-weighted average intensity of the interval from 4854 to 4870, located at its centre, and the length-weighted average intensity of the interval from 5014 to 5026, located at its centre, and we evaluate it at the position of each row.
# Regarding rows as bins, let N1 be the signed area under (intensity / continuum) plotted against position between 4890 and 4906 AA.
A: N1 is 16.6 AA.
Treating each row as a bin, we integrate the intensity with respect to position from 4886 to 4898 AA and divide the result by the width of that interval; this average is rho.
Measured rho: 5.29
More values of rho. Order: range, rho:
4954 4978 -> 5.23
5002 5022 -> 5.57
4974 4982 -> 5.89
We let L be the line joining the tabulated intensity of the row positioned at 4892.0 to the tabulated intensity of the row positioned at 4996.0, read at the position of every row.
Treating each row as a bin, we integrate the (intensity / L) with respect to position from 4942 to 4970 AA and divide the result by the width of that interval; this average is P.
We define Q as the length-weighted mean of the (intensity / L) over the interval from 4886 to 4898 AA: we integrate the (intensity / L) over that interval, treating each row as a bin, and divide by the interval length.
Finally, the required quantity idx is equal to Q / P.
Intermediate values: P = 0.95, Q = 1.08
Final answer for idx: 1.14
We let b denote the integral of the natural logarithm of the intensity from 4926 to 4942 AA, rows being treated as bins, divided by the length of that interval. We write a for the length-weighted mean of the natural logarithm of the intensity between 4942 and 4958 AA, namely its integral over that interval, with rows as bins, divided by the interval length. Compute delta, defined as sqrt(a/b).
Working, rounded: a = 1.63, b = 1.66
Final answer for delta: 0.99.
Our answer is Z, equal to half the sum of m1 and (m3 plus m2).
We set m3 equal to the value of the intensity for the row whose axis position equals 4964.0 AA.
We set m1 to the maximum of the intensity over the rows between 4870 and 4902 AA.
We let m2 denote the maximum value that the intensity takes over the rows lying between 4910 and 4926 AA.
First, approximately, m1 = 5.898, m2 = 5.462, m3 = 5.479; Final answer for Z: 8.42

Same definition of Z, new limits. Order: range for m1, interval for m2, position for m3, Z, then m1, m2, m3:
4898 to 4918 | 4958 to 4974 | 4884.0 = 8.82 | 6.23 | 5.51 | 5.898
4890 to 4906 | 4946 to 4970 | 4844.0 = 8.77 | 6.23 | 5.479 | 5.822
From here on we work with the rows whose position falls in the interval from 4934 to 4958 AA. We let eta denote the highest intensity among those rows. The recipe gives 5.466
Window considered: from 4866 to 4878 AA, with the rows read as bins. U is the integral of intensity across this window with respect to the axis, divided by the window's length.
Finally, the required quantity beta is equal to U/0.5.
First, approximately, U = 5.11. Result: 10.2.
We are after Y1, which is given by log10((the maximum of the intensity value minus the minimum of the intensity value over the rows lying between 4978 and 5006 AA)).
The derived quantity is -0.4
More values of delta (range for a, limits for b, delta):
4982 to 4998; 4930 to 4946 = 1.03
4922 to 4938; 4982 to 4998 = 0.97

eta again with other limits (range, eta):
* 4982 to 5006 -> 5.838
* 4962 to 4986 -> 6.043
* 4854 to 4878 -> 6.155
